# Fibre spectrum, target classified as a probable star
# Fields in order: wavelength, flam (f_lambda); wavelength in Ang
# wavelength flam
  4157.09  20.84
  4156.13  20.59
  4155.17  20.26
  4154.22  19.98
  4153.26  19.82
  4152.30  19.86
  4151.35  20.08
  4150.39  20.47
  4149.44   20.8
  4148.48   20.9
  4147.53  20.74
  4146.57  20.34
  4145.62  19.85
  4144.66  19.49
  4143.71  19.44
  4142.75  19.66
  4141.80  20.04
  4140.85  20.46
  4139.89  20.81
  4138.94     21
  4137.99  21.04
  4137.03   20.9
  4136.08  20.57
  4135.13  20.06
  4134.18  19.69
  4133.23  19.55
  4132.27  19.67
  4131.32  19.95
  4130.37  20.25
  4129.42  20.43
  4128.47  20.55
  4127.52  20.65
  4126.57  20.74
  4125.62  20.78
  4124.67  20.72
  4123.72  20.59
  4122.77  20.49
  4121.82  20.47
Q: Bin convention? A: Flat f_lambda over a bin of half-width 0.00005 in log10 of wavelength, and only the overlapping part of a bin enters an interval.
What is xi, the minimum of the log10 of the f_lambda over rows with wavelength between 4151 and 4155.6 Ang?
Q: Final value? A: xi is 1.30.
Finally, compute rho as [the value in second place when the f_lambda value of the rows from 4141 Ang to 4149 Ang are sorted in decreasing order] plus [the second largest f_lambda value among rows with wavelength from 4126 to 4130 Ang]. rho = 41.4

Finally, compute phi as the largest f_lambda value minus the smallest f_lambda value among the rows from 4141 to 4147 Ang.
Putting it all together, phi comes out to 0.90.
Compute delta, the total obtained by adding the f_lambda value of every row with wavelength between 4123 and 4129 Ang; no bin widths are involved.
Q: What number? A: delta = 124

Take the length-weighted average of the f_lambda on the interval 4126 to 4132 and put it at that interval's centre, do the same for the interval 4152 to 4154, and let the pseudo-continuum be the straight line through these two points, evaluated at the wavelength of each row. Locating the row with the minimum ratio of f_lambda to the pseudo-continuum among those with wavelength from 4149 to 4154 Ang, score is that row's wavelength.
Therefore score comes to 4153.26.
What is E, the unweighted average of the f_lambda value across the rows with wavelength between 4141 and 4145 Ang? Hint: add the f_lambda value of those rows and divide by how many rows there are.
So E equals 19.7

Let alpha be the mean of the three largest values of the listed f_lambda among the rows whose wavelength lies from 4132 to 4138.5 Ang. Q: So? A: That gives 20.8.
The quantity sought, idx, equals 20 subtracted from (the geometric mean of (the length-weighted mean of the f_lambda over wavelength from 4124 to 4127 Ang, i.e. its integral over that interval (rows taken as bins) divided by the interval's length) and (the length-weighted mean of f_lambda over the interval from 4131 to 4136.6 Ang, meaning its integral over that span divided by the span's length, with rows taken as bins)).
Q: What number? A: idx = 0.33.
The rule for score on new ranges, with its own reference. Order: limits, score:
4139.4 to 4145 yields 4143.71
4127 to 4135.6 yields 4133.23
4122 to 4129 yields 4122.77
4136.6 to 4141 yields 4140.85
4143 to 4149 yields 4143.71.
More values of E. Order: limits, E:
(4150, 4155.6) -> 20.1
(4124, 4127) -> 20.7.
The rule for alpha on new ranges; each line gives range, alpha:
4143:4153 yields 20.8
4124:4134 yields 20.7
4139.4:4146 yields 20.4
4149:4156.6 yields 20.6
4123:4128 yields 20.7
